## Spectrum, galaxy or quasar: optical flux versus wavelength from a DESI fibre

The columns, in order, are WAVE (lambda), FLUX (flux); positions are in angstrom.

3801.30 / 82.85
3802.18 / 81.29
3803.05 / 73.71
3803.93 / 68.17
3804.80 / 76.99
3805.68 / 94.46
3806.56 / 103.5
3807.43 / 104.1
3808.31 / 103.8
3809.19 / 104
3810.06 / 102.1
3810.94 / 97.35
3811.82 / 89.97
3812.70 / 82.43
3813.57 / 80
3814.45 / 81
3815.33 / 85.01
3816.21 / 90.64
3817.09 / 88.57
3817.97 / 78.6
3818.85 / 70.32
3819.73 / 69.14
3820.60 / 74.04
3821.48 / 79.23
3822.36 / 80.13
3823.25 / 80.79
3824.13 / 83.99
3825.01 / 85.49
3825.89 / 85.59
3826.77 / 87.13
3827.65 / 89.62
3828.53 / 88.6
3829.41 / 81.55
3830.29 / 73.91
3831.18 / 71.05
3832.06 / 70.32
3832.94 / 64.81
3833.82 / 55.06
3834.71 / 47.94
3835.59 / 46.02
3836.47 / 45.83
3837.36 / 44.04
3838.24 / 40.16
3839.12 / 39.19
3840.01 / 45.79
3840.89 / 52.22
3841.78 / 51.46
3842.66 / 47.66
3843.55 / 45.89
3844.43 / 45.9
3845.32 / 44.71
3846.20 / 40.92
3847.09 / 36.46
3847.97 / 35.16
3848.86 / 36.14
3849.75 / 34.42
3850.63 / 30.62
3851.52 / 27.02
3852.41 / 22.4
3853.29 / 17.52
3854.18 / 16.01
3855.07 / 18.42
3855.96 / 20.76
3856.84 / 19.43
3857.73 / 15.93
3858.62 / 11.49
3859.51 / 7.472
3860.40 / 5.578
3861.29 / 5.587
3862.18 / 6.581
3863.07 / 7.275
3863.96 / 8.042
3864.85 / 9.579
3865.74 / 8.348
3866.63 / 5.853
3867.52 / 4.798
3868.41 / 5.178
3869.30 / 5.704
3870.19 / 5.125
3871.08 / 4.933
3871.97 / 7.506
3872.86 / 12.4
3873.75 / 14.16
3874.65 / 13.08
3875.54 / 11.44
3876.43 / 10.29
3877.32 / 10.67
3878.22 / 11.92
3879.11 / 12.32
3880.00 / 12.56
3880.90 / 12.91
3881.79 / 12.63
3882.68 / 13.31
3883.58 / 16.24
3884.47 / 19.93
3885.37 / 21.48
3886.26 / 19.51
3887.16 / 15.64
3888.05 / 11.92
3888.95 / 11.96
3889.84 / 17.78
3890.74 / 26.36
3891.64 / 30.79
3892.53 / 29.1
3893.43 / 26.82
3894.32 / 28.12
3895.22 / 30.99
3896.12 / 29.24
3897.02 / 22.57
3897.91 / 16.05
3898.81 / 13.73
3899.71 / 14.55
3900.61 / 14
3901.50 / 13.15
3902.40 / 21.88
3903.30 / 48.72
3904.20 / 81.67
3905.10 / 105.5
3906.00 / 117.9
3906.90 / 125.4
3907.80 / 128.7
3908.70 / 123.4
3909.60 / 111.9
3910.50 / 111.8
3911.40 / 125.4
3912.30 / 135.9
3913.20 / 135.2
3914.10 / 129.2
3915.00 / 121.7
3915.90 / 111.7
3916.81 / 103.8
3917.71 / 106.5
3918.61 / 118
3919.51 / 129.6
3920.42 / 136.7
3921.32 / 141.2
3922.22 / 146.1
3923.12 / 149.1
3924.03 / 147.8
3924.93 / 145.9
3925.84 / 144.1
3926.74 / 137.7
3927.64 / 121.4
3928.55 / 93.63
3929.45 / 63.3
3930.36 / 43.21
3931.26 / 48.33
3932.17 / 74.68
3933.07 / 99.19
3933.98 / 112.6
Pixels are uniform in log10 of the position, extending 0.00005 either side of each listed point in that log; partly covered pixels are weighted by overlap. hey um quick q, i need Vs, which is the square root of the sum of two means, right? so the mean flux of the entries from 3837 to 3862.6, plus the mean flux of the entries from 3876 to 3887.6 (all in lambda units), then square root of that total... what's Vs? 6.7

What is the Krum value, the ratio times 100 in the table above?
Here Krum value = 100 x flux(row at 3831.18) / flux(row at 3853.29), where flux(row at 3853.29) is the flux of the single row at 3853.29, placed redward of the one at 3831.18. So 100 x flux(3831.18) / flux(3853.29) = 406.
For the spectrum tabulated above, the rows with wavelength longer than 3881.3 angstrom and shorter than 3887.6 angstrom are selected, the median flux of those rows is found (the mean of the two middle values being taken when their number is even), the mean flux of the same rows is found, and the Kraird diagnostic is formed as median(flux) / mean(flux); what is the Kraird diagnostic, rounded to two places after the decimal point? 0.96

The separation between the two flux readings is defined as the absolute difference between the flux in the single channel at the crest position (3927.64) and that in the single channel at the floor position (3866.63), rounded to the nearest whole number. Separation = 116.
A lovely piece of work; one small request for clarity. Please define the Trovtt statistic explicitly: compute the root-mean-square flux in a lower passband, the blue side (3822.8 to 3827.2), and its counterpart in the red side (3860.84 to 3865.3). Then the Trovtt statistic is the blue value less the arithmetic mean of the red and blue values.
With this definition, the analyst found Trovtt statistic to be 39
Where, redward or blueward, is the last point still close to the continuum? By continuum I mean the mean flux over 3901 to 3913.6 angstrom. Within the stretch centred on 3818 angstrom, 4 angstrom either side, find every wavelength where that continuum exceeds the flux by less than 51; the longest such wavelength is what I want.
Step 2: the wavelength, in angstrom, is 3821.48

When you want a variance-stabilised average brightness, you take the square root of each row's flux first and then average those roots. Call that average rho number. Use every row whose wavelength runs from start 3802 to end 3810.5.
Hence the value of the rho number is 10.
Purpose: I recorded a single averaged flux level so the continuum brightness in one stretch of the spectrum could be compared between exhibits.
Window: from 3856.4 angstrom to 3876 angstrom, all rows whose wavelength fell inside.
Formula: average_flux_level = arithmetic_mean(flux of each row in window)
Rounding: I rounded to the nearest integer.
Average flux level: 9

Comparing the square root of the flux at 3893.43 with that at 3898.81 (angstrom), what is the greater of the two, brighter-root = 5.2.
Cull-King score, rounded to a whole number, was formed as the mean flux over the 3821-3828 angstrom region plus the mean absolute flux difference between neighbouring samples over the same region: 85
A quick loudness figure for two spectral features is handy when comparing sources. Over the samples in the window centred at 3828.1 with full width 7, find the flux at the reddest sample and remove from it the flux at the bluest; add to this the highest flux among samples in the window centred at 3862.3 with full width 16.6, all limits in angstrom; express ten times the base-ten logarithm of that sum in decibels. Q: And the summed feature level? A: 8.0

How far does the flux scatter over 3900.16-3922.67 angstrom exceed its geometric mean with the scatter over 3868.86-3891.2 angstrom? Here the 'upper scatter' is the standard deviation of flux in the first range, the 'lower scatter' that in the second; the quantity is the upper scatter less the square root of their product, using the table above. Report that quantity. 25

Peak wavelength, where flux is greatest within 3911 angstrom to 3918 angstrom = 3912.30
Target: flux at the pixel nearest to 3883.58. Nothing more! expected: 16.24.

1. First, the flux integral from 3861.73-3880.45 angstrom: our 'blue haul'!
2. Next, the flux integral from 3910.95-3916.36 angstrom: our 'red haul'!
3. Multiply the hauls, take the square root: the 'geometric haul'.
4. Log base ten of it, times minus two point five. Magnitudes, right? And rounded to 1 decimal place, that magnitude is -6.3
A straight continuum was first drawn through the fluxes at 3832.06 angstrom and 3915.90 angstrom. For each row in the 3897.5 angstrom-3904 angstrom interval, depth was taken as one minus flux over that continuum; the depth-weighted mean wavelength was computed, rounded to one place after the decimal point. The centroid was 3900.4 angstrom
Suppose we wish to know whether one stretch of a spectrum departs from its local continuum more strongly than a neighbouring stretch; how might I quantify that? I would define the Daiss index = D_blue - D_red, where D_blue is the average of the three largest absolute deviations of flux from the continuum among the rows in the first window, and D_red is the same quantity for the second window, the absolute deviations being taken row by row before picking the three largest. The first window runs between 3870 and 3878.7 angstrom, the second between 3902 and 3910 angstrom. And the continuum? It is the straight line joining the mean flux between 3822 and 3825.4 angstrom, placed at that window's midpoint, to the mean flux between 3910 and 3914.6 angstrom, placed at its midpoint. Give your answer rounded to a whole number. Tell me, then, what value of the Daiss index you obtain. 29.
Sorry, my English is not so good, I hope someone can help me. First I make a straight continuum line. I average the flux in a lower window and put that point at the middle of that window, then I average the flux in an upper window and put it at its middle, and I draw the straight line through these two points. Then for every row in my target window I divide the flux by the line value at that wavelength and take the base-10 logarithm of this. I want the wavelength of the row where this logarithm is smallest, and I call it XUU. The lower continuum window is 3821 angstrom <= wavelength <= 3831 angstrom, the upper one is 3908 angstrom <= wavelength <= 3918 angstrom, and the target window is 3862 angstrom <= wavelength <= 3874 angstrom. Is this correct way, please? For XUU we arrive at 3867.52 angstrom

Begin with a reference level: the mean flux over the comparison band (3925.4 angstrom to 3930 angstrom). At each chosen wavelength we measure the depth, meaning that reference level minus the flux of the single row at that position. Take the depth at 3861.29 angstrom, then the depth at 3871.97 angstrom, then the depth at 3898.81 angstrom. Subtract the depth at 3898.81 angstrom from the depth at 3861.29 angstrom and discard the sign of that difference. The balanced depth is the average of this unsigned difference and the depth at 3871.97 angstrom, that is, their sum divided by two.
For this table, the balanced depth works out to 56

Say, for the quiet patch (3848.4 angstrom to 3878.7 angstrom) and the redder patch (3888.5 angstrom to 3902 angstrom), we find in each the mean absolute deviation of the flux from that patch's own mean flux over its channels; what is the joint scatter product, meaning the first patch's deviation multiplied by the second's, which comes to 45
